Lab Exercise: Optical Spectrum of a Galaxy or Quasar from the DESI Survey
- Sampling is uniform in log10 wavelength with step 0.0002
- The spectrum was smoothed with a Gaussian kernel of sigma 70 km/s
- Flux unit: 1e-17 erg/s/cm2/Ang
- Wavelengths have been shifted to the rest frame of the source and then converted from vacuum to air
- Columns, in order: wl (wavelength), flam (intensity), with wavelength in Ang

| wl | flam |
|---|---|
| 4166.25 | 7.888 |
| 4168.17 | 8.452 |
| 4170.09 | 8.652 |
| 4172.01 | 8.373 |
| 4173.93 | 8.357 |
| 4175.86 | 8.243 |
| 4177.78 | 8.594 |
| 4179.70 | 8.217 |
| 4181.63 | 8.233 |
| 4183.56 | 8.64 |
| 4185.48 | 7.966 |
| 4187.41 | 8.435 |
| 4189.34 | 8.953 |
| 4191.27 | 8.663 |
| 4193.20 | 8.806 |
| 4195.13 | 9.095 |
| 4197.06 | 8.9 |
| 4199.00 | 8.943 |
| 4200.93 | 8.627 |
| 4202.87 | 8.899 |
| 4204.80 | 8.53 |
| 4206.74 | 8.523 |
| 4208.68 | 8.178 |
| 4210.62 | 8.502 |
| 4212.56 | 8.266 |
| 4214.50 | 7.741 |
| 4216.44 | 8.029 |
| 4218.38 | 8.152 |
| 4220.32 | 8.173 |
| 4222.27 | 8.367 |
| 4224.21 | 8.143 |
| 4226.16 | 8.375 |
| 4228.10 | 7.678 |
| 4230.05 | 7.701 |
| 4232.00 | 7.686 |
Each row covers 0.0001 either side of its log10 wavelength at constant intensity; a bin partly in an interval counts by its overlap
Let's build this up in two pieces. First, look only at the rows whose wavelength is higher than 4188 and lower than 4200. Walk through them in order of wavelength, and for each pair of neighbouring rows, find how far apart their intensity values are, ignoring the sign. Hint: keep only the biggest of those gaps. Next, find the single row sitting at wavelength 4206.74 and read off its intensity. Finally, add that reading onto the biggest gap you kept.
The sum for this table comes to 8.81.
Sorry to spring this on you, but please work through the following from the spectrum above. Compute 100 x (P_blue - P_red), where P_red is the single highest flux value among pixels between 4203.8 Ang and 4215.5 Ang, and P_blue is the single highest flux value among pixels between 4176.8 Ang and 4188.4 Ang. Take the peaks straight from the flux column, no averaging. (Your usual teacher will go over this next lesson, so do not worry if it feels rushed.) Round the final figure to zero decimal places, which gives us 11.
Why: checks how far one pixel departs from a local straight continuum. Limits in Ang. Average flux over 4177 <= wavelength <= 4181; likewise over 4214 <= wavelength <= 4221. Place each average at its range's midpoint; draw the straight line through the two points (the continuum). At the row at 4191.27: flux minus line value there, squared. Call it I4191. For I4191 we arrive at 0.15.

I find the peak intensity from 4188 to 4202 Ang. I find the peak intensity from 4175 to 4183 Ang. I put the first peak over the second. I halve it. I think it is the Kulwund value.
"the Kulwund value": 0.529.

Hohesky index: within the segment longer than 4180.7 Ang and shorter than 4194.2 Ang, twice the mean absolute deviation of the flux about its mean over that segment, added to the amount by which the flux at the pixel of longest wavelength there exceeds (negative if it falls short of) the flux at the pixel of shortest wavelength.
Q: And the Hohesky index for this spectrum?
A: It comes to 1.1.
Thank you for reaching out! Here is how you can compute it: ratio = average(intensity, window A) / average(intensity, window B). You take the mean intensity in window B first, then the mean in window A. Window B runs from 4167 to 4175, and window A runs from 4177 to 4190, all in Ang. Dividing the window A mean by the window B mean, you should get 1.00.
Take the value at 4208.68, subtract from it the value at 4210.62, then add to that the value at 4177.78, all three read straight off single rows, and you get 8.27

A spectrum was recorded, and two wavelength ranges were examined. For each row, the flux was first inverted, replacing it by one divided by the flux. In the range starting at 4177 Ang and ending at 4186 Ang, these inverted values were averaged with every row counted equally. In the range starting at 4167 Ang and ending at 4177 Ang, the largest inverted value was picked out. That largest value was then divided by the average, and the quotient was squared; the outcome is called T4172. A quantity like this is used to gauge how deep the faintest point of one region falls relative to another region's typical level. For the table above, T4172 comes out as 1.02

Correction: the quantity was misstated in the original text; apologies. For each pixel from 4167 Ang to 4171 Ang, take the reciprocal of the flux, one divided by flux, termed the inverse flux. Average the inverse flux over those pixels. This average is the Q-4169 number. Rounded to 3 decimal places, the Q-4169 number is 0.117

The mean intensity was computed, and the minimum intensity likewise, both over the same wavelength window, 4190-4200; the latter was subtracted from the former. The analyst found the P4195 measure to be 0.22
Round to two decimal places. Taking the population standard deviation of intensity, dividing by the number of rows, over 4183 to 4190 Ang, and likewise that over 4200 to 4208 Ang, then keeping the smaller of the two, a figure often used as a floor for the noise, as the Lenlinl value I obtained 0.15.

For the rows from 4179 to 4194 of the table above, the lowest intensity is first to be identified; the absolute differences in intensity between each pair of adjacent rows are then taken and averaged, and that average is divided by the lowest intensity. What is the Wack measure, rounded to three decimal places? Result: 0.045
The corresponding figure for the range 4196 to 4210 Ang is 0.028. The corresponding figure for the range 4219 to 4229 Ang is 0.044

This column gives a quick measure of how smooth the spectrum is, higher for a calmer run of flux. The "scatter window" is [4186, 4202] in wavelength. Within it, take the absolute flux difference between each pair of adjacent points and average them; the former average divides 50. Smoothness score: 195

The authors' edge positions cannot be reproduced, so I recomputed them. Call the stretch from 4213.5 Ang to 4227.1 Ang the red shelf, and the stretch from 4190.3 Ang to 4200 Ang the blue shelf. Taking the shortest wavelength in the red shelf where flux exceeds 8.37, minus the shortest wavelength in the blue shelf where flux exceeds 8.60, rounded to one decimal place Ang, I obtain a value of 34.9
